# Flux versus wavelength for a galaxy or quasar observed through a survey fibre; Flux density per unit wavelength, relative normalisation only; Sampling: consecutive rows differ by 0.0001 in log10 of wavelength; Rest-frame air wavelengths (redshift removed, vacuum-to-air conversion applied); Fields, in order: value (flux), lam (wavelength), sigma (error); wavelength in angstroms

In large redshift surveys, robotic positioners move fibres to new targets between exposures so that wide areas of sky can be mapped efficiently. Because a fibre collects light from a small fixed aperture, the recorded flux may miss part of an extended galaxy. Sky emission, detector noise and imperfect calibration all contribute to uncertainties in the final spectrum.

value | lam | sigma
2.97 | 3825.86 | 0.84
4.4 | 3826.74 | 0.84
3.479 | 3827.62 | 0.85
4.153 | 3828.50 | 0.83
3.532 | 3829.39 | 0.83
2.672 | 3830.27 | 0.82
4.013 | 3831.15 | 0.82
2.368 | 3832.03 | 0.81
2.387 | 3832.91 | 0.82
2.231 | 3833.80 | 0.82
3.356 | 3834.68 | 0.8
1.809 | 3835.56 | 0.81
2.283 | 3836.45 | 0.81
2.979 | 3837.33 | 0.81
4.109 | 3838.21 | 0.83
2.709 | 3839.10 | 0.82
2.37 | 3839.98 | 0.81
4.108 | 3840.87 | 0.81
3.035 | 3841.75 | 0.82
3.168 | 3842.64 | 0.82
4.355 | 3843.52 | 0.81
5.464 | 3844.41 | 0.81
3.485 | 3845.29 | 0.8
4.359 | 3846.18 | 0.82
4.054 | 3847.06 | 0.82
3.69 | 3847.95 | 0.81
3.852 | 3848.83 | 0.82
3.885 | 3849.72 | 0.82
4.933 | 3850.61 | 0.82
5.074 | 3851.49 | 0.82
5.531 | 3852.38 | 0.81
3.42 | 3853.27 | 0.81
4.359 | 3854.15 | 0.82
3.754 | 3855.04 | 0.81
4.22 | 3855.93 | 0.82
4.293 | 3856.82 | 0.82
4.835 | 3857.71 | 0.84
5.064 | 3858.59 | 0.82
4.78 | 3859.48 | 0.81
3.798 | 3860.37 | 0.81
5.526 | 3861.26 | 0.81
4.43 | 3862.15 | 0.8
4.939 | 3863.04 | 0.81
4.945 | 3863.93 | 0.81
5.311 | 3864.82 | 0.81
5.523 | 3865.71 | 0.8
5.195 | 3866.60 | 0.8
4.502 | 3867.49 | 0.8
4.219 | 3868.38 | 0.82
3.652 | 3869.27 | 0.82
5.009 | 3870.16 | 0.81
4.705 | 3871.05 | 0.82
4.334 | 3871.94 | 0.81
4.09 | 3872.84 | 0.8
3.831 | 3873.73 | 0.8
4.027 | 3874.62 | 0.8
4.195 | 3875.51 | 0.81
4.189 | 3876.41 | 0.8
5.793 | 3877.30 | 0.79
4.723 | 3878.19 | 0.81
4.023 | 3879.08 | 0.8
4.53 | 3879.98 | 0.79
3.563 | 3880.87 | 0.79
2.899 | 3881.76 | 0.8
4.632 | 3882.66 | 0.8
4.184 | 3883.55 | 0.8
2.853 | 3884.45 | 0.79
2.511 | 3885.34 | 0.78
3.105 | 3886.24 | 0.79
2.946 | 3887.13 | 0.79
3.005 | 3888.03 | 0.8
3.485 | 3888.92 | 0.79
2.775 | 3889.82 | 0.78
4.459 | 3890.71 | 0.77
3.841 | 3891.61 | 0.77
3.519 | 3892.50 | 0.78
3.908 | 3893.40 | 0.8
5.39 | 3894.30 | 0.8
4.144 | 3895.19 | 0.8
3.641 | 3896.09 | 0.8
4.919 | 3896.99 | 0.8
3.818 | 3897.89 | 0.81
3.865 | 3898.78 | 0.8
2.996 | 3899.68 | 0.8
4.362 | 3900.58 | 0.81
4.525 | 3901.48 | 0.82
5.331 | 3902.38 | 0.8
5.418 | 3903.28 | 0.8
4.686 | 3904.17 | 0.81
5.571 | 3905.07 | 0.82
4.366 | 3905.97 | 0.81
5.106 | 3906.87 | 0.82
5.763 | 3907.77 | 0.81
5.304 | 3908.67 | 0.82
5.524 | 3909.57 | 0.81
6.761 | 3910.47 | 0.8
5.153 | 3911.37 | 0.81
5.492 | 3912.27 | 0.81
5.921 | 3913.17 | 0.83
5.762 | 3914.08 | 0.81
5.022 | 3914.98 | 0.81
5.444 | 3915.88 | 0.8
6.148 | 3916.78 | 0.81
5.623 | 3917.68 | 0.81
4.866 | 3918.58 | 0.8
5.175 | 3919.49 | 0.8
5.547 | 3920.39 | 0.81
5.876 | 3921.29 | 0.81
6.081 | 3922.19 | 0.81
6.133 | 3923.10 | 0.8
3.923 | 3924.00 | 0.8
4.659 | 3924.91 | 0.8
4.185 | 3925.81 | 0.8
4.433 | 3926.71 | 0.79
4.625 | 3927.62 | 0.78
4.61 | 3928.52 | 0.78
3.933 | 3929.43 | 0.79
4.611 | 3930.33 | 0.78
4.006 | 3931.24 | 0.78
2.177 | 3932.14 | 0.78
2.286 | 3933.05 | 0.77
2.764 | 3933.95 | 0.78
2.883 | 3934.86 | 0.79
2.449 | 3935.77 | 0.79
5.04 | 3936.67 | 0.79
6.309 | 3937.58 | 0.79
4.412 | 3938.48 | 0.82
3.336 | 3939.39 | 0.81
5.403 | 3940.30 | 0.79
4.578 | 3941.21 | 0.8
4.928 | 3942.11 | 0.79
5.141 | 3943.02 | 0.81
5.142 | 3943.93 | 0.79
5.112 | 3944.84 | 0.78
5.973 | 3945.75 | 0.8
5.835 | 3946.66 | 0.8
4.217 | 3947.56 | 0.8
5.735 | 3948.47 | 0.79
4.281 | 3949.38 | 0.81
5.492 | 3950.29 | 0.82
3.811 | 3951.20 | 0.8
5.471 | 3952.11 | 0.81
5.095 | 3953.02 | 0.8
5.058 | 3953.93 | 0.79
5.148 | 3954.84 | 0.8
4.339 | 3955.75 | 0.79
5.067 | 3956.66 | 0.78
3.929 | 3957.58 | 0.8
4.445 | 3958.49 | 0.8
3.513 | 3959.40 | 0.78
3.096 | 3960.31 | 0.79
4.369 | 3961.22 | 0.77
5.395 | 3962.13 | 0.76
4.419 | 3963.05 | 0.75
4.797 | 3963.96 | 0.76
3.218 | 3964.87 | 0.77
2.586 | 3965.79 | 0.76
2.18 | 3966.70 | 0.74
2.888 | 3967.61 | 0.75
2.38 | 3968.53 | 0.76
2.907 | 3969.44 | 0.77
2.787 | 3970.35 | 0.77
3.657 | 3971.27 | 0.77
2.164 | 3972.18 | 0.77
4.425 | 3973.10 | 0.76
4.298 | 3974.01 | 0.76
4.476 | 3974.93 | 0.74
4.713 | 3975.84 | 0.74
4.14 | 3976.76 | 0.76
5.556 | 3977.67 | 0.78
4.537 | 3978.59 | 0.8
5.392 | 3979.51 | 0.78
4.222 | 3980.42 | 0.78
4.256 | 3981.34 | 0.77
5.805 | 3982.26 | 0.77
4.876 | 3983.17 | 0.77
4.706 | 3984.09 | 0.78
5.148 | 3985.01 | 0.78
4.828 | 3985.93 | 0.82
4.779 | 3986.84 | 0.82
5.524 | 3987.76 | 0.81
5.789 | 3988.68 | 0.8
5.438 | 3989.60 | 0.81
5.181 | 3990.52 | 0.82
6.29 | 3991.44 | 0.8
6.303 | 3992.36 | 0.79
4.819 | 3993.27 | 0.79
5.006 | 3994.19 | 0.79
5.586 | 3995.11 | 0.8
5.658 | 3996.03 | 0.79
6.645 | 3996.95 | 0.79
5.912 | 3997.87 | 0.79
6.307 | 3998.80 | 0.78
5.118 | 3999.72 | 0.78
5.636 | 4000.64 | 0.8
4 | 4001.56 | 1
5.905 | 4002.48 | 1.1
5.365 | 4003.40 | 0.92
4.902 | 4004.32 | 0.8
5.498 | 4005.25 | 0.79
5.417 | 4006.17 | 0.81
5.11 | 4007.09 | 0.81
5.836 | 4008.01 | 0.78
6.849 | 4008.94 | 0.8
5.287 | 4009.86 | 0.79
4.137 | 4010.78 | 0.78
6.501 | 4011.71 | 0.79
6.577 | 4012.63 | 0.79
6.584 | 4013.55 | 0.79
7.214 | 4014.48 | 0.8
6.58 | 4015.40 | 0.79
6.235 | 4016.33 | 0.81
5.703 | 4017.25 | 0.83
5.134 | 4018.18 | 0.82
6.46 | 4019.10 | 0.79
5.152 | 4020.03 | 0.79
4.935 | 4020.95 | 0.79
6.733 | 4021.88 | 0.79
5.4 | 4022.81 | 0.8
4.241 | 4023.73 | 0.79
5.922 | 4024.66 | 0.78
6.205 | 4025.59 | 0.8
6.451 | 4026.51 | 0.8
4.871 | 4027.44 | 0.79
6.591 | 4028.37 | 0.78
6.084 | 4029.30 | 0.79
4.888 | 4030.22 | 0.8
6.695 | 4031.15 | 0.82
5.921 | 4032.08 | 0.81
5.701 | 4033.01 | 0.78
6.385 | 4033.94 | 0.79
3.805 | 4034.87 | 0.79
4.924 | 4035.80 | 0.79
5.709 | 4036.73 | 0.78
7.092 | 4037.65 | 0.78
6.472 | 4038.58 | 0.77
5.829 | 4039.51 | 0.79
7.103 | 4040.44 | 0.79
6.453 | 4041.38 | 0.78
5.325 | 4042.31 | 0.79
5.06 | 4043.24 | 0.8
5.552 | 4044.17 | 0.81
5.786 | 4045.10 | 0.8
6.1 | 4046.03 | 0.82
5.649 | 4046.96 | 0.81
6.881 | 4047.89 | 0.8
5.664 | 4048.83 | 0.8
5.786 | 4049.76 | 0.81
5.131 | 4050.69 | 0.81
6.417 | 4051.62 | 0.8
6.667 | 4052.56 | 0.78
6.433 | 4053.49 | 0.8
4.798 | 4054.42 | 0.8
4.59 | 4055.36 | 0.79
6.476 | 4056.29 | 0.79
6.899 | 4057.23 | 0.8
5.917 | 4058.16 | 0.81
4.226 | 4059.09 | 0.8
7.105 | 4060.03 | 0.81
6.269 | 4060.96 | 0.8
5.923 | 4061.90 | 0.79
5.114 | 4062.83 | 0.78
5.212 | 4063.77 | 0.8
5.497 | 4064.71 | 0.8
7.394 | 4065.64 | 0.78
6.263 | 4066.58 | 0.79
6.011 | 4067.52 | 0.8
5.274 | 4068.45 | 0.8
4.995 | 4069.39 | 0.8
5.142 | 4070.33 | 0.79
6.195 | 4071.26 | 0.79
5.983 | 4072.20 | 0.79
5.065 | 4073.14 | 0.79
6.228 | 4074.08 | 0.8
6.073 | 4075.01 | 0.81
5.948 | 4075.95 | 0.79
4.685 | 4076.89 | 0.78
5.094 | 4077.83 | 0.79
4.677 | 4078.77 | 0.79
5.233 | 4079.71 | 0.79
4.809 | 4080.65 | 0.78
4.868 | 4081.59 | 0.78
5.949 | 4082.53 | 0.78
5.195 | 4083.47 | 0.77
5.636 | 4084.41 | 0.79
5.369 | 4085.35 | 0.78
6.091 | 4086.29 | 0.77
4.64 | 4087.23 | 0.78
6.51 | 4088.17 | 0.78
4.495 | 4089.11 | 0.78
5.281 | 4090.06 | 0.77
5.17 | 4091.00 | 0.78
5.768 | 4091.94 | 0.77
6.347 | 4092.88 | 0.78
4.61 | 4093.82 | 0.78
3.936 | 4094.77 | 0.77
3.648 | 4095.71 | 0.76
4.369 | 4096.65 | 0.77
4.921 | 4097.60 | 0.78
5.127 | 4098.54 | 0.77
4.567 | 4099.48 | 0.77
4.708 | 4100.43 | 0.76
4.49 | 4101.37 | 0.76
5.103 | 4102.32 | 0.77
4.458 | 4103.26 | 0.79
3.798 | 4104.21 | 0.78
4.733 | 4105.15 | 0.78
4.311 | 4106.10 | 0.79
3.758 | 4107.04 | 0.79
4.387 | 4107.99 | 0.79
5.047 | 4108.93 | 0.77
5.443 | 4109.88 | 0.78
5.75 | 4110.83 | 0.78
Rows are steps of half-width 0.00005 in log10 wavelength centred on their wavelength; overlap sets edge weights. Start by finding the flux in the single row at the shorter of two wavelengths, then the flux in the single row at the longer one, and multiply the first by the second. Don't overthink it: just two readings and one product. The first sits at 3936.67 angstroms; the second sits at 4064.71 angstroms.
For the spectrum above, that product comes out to 28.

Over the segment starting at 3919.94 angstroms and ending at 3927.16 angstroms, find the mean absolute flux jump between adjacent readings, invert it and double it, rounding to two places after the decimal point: 3.29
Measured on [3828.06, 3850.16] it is 2.36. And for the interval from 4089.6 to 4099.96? 3.32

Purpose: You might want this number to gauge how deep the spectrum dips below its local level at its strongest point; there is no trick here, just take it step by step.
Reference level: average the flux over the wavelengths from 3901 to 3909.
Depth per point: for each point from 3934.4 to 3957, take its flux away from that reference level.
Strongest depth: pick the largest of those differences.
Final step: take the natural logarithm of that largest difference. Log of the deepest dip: 1.0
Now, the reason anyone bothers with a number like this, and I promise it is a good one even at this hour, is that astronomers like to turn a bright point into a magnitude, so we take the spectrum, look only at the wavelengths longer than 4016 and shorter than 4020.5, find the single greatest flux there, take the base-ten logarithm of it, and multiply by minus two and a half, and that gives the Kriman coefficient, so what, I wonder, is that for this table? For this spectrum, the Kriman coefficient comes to -2.03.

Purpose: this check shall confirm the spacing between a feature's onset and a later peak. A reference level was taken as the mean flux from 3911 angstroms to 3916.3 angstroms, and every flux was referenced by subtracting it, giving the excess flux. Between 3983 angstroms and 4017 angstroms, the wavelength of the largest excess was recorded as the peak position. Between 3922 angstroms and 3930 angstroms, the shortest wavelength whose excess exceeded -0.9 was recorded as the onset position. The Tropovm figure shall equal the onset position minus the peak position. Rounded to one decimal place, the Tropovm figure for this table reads -92.3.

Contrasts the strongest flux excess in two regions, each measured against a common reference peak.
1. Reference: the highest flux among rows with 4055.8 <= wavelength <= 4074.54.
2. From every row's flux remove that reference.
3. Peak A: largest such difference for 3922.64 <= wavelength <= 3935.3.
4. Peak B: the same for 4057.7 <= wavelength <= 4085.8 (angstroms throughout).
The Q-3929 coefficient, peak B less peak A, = 1.3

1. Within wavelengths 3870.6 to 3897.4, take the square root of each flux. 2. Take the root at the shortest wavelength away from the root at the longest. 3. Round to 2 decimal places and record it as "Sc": 0.05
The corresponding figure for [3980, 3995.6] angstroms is 0.31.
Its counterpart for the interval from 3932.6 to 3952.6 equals 0.83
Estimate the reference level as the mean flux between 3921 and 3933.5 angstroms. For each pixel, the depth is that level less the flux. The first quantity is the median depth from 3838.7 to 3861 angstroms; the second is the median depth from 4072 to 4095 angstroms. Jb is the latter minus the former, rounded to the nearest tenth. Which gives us -1.1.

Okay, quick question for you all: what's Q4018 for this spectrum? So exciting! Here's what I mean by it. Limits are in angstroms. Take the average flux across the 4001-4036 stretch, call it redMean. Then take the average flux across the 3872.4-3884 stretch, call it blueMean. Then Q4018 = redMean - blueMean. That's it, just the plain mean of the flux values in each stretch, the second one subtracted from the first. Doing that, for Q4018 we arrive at 1.5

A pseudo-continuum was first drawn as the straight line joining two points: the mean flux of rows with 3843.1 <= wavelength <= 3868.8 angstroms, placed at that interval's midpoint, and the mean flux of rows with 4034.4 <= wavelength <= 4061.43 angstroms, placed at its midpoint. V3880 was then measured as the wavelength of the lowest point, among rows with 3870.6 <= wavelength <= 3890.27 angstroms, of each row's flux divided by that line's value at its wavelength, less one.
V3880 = 3885.34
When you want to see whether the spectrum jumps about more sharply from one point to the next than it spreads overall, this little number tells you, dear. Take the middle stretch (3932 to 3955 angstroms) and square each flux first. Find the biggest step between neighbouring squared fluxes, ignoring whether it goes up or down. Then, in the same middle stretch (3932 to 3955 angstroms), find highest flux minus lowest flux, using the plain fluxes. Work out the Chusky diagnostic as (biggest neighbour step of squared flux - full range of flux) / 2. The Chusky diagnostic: 8.1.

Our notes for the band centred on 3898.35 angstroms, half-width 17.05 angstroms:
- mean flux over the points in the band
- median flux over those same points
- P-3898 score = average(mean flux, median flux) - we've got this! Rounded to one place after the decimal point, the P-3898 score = 4.4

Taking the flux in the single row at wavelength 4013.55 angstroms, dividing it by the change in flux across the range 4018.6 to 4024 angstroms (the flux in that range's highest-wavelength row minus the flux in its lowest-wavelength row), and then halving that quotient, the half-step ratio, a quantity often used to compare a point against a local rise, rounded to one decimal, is -1.5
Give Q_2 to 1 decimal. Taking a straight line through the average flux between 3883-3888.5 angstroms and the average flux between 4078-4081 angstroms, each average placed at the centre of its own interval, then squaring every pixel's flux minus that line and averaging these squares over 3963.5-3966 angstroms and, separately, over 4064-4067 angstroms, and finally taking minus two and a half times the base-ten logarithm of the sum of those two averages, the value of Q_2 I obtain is -1.5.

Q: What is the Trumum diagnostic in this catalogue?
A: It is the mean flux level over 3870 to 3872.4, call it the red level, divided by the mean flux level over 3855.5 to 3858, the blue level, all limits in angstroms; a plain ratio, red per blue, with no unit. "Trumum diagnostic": 1.05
